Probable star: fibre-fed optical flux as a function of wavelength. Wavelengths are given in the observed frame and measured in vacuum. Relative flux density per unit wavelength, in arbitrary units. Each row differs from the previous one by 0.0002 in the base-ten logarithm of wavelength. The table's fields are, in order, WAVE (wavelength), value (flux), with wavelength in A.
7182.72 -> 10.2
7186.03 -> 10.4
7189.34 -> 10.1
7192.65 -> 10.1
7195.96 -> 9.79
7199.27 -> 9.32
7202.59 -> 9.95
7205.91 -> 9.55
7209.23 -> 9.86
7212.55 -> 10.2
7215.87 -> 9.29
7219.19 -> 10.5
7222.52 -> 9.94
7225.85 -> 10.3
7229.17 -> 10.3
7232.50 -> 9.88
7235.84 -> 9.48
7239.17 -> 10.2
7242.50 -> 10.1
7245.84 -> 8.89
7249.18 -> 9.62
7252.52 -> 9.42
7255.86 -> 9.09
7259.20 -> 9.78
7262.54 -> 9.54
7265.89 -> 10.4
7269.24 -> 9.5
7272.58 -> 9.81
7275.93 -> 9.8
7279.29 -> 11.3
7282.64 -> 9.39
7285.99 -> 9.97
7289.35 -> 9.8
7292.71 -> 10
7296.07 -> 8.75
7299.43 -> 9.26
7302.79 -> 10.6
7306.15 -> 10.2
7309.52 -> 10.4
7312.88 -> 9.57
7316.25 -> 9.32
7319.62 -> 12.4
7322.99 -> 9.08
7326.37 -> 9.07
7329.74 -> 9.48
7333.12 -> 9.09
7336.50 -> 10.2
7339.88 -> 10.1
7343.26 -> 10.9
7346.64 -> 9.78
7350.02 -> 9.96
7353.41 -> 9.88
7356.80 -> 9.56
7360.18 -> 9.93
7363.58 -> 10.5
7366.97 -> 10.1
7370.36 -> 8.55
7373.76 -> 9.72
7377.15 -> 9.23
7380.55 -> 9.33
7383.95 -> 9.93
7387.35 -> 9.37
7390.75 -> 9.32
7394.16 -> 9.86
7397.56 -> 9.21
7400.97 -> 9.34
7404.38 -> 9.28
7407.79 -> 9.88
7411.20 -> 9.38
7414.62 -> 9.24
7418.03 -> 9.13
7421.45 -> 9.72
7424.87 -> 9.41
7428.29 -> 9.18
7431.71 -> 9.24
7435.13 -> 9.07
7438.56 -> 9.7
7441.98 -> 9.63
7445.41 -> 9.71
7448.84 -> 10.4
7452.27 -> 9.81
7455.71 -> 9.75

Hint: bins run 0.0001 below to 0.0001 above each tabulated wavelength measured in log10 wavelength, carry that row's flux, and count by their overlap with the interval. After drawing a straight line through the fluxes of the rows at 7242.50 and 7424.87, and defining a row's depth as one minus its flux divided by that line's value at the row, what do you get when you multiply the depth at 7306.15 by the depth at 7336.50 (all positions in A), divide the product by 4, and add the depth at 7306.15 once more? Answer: -0.034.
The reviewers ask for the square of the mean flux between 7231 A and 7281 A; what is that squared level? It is 95.8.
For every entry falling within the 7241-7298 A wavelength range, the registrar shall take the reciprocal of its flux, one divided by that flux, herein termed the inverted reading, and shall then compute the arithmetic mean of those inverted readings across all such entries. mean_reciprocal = 0.103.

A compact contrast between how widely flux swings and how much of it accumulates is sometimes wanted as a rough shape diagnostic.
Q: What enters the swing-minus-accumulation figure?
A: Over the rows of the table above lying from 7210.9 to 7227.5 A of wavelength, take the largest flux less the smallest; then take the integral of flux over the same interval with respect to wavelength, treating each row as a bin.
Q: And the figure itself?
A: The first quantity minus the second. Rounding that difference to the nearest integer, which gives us -166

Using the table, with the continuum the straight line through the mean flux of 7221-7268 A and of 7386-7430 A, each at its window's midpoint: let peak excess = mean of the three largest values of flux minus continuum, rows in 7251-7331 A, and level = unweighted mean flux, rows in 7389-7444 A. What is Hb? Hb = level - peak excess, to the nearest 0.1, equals 7.6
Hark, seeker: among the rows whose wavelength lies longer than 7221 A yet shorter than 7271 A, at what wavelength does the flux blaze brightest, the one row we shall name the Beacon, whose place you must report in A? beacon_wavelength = 7265.89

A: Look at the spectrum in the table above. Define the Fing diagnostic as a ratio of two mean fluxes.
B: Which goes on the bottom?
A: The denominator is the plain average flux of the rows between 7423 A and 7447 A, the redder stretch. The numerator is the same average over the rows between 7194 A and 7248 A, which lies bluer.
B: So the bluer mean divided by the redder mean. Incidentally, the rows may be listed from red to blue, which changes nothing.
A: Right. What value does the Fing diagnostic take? 1.05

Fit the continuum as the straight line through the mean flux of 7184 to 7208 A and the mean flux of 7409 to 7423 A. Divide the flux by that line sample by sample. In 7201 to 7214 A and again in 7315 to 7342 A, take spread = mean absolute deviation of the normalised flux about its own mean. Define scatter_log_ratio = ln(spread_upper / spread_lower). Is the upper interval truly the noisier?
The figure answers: 1.5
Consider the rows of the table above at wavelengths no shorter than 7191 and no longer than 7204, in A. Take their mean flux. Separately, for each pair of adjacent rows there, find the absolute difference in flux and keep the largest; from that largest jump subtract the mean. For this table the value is -9.16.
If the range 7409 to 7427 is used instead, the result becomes -8.79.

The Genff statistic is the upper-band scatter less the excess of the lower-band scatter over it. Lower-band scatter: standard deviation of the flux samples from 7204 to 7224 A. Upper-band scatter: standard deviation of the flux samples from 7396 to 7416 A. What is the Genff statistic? 0.06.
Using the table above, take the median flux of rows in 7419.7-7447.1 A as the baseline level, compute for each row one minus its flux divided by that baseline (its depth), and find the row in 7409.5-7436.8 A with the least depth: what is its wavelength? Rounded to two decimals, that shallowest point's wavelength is 7421.45 A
